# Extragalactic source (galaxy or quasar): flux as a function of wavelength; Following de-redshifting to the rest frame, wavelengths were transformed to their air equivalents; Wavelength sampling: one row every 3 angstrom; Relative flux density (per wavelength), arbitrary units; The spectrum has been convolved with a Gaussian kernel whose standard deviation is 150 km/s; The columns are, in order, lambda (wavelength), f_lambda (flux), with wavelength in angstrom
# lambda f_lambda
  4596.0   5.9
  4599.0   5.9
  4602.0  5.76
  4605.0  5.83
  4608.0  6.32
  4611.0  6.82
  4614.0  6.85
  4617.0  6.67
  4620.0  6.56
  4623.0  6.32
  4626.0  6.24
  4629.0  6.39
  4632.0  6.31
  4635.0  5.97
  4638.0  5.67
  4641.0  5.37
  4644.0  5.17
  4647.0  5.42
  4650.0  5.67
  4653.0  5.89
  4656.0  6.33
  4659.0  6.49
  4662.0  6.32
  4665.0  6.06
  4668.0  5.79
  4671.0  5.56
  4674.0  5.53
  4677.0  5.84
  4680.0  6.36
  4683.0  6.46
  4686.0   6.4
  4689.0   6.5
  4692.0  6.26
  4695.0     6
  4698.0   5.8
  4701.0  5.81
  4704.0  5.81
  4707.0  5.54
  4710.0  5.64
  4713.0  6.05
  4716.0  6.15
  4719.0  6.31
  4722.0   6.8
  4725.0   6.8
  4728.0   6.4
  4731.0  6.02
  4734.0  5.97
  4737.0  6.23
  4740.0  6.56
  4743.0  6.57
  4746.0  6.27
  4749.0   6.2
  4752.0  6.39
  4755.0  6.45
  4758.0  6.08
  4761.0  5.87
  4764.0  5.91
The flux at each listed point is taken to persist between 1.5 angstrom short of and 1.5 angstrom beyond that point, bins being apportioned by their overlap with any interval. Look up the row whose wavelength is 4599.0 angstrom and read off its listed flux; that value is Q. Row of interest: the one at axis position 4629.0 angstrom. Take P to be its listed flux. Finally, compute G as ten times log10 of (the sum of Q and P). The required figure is 10.9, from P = 6.39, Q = 5.9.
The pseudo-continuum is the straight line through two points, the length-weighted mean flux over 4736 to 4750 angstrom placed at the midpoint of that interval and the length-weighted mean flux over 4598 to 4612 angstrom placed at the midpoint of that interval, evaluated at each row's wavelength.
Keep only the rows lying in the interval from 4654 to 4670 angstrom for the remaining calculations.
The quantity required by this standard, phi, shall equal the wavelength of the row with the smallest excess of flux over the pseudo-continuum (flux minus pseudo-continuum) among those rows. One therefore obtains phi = 4668.0 angstrom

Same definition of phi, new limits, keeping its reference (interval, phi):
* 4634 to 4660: 4644.0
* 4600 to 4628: 4602.0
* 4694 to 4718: 4707.0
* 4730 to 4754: 4734.0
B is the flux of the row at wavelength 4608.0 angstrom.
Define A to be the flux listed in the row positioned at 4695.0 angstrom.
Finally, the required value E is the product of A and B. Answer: 38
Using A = 6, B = 6.32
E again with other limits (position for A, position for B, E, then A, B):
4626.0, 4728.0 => 40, 6.24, 6.4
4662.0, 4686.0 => 40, 6.32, 6.4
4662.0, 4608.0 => 40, 6.32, 6.32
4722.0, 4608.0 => 43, 6.8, 6.32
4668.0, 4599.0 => 34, 5.79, 5.9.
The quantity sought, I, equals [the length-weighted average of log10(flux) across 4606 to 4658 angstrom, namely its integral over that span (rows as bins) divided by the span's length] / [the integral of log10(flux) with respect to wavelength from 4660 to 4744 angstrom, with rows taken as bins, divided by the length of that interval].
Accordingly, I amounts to 0.998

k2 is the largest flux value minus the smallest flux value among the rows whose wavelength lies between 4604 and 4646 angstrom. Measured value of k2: 1.7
